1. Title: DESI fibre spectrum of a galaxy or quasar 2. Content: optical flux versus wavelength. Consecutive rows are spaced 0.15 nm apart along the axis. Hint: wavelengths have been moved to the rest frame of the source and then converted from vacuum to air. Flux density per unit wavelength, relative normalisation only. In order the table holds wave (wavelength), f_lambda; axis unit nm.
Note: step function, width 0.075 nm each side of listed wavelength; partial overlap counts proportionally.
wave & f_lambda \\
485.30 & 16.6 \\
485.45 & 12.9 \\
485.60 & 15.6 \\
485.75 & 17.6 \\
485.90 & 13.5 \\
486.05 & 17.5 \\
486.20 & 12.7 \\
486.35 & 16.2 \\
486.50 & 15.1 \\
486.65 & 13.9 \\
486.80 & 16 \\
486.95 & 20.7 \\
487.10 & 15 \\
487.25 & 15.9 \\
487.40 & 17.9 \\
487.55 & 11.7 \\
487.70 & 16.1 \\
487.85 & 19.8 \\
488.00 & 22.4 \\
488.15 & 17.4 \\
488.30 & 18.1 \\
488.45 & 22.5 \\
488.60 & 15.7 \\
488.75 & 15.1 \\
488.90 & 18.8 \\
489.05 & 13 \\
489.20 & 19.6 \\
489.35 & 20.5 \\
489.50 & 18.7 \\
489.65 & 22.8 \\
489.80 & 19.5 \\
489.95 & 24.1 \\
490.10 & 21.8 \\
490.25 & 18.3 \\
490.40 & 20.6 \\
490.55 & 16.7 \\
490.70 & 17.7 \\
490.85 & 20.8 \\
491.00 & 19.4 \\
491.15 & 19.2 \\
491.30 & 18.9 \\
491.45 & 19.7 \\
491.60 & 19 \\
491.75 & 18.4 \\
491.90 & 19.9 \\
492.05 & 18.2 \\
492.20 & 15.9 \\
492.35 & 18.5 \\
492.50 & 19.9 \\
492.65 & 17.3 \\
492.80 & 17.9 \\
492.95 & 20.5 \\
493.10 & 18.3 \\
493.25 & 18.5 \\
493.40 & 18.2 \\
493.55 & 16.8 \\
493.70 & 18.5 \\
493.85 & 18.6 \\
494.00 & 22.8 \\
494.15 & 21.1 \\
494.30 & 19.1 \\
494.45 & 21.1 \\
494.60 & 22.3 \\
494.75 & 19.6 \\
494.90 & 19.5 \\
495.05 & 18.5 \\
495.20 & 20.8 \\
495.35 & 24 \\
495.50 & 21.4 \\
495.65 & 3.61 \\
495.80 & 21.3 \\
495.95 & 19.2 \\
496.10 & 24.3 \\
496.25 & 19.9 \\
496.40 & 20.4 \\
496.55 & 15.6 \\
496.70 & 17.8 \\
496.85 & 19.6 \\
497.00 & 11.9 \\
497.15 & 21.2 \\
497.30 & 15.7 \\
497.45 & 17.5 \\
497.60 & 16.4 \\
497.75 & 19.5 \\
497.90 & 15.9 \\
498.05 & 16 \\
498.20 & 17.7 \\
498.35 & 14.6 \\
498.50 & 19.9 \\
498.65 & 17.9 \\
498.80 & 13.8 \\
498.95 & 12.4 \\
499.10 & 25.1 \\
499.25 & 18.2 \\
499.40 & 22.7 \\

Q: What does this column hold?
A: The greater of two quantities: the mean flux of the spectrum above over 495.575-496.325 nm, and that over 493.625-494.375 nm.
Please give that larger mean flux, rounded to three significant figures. 20.0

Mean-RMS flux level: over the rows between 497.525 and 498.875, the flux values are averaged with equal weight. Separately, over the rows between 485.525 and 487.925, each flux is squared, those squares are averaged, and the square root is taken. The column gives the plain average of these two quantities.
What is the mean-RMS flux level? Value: 16.5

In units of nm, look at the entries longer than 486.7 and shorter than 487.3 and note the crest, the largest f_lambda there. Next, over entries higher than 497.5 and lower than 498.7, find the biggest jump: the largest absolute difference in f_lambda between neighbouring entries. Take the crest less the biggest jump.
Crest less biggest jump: 15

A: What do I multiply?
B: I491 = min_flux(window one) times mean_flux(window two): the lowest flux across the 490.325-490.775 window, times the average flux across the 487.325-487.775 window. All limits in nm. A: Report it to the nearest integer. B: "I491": 254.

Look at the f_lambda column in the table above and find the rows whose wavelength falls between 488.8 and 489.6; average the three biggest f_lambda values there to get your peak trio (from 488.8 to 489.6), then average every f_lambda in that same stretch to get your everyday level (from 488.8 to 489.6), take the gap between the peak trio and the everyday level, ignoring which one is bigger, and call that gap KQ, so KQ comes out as 1.5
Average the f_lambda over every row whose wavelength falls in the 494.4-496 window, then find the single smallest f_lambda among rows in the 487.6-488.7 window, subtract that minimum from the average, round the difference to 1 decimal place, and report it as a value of 3.5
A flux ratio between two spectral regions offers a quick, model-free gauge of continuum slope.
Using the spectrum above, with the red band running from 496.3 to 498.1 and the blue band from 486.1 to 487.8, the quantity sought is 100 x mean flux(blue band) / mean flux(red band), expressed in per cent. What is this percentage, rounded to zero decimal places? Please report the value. 90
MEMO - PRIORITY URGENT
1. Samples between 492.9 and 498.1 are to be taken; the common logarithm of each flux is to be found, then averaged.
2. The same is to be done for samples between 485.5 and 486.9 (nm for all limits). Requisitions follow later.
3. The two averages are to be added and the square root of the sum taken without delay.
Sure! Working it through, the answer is 1.563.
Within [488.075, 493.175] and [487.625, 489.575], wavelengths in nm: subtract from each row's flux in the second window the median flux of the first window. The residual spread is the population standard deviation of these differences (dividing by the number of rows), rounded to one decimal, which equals 2.7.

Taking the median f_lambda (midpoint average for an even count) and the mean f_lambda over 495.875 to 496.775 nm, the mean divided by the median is 0.999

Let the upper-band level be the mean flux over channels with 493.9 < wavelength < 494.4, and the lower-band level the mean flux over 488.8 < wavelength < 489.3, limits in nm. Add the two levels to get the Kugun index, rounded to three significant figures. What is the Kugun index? 38.1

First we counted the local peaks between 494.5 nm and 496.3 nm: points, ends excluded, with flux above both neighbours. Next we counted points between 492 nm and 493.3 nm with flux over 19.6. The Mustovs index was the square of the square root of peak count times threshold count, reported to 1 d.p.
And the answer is 6.0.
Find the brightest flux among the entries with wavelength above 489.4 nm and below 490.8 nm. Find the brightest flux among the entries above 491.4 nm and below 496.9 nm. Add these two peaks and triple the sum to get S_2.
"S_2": 145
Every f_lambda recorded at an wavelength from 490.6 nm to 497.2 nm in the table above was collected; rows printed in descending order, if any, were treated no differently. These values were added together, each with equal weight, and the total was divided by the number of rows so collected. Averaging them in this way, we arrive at 19.0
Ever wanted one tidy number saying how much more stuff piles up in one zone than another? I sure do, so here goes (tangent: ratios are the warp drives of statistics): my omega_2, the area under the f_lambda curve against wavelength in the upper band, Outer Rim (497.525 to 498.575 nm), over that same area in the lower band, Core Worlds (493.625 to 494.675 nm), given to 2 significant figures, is 0.84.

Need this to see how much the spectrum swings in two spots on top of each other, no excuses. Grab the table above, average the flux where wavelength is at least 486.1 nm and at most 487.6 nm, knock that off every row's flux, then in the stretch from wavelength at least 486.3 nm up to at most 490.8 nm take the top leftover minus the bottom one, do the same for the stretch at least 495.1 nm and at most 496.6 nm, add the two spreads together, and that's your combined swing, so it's 33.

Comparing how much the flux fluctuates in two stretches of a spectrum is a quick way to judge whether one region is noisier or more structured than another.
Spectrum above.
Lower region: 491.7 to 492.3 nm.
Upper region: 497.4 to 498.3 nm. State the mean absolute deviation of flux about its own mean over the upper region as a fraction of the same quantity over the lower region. 1.0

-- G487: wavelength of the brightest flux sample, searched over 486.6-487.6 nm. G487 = 486.95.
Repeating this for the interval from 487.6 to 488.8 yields 488.45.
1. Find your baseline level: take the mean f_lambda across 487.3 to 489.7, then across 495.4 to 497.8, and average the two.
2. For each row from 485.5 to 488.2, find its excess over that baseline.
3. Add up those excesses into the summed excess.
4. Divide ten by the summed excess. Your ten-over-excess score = -0.35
